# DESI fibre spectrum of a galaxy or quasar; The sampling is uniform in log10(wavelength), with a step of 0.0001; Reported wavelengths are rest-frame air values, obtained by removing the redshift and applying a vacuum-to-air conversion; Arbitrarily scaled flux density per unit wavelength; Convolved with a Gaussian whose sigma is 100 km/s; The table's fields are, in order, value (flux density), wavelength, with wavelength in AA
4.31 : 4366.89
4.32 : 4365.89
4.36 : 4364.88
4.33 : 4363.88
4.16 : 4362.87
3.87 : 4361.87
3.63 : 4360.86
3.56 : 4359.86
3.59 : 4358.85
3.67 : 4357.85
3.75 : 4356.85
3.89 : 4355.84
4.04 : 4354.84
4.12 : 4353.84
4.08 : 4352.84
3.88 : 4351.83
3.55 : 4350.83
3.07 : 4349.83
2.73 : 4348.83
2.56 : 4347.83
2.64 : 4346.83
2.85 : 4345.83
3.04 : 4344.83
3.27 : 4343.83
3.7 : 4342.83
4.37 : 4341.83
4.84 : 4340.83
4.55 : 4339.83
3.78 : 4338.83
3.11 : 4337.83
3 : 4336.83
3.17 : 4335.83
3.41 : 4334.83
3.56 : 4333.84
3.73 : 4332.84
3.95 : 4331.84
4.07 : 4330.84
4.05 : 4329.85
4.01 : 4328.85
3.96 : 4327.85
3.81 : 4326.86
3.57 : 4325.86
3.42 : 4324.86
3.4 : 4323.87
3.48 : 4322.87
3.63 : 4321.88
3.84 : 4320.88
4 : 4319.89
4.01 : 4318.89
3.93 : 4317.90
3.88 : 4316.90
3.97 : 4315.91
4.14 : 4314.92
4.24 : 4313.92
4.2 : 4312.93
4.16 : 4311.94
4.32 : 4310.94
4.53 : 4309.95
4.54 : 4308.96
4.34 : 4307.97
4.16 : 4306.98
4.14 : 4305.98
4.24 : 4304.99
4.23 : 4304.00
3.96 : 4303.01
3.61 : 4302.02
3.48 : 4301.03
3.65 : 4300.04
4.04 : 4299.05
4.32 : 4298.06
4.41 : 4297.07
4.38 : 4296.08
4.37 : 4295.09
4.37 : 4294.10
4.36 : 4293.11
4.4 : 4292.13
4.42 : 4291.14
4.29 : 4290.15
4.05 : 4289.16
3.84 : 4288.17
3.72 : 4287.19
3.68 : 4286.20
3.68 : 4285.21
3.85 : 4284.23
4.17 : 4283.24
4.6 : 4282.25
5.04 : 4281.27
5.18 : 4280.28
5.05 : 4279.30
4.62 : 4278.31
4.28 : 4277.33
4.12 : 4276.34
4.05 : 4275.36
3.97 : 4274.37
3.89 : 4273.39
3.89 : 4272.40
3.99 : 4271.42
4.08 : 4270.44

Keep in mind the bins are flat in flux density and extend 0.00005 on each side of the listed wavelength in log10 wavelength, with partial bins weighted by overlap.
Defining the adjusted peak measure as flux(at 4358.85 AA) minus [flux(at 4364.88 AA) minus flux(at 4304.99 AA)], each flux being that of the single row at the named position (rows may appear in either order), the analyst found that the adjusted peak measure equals 3.5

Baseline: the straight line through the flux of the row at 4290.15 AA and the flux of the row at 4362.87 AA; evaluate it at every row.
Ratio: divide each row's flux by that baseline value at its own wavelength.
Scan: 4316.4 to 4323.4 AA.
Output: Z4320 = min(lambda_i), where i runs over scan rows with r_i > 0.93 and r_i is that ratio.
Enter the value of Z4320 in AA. 4318.89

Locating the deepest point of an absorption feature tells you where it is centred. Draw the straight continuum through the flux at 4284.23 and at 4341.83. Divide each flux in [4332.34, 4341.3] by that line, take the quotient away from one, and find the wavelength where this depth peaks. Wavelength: 4336.83 AA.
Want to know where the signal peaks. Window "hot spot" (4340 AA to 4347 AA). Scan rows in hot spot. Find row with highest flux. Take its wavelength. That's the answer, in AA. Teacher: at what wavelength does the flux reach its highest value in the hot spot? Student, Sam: 4340.83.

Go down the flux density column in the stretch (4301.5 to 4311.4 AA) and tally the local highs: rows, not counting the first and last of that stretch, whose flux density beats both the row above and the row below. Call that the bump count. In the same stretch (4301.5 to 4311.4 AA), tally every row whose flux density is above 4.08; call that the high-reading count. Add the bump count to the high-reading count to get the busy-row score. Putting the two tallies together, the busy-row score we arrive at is 10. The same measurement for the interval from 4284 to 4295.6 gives 7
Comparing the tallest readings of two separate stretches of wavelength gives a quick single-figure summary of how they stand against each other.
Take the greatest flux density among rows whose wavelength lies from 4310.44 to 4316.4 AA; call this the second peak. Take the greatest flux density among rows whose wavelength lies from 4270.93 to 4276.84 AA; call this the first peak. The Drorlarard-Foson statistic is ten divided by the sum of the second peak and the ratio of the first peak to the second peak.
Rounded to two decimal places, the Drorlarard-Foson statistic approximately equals 1.90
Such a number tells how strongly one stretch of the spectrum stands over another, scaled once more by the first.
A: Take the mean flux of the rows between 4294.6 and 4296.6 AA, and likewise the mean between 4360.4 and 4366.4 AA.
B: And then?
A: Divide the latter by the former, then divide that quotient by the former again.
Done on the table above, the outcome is 0.215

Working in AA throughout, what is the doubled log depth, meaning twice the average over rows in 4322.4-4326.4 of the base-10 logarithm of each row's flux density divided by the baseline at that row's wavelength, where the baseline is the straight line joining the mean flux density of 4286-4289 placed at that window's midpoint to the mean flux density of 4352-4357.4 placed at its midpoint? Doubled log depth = -0.10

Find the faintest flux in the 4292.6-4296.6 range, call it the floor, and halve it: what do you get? 2.18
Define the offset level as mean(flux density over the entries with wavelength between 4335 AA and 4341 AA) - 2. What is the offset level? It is 1.7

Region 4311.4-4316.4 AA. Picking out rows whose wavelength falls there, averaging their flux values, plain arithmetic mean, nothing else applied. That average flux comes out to 4.14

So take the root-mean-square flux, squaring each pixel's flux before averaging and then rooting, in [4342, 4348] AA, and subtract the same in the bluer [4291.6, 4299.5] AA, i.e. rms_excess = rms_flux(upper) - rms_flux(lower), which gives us -1.3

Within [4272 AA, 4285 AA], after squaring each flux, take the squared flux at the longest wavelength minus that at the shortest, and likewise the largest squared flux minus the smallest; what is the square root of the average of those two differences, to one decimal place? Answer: 2.4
